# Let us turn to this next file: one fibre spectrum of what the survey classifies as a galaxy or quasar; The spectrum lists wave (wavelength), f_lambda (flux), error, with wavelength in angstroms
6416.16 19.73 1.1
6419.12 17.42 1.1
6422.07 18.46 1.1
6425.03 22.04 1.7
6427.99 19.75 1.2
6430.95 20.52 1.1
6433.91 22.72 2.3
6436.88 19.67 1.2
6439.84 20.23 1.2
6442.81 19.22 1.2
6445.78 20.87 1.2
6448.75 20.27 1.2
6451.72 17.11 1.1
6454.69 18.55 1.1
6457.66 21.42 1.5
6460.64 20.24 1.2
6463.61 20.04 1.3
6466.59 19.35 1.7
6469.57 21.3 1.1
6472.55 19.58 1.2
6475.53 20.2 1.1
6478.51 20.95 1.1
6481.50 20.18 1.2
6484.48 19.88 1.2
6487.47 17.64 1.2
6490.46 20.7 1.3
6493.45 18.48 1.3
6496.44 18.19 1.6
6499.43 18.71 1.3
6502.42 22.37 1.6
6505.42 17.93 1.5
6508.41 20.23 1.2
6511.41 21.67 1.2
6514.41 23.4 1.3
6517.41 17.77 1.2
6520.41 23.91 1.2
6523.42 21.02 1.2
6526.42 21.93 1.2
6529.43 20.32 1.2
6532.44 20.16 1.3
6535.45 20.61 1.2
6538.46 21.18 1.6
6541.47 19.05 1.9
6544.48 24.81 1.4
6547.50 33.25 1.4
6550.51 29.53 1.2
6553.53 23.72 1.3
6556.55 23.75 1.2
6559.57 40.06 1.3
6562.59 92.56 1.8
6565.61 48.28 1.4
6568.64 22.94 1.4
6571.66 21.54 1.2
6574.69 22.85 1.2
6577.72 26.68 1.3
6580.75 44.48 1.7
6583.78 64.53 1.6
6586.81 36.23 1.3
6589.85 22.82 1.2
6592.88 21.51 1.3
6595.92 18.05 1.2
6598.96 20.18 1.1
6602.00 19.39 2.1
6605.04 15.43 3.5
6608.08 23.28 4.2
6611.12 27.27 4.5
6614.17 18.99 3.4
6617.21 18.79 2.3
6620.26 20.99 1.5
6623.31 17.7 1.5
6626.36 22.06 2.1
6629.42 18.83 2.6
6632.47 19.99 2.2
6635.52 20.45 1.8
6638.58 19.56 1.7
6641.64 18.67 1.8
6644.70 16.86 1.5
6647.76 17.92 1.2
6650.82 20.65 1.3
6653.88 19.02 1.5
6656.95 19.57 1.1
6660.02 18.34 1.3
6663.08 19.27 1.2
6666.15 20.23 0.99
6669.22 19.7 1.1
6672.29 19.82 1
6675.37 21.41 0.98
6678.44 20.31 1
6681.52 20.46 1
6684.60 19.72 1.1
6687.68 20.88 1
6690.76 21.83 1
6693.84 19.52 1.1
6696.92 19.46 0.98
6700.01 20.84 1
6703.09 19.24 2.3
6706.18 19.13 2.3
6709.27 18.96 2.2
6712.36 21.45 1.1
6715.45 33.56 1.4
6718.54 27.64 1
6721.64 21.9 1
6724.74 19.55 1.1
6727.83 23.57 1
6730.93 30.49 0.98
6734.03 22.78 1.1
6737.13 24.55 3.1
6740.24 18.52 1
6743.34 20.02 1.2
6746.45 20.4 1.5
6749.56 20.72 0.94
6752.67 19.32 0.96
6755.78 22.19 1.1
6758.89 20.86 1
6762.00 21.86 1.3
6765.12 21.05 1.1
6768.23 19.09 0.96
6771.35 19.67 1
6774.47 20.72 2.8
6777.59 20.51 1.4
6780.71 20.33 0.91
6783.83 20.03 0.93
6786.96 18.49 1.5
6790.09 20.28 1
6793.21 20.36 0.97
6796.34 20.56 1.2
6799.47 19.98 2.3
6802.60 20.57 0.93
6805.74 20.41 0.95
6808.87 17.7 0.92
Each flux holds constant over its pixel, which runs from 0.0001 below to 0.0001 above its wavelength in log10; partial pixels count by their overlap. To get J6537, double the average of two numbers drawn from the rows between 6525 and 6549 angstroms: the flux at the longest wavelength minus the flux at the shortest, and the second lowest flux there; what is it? 31.5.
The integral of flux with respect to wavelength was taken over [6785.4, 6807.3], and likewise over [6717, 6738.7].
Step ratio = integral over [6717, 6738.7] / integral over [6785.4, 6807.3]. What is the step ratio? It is 1.20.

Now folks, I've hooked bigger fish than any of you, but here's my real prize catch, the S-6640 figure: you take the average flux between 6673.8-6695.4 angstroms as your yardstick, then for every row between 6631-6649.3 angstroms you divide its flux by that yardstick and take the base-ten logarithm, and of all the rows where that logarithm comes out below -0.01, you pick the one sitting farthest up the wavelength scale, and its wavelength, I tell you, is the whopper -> 6647.76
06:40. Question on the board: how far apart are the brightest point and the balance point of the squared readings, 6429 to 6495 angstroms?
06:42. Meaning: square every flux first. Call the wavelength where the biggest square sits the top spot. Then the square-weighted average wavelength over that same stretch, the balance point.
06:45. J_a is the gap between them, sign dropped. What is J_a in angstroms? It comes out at 27.7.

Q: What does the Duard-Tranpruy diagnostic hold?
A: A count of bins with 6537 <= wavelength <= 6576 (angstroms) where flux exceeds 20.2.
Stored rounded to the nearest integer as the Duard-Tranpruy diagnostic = 12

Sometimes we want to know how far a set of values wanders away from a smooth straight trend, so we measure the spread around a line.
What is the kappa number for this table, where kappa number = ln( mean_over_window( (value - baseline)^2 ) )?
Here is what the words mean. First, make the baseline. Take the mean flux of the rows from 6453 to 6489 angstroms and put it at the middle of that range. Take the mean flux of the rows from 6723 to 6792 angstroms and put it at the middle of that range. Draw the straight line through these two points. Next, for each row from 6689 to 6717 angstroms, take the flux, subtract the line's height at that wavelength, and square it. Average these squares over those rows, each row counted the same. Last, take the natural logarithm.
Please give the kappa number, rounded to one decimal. 3.0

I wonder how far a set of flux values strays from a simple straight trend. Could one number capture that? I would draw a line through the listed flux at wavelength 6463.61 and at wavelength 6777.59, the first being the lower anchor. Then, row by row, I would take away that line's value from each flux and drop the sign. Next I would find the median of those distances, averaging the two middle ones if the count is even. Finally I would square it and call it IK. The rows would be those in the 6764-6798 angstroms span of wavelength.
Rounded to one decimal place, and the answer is 0.1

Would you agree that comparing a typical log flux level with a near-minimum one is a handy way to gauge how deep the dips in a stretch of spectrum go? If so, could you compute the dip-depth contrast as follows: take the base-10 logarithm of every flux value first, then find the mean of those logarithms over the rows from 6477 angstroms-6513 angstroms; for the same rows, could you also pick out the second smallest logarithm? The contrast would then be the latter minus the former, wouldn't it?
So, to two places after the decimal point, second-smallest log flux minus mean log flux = -0.04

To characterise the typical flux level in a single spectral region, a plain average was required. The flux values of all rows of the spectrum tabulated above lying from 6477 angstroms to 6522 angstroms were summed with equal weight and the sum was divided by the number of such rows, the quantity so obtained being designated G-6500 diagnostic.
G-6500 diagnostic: 20.1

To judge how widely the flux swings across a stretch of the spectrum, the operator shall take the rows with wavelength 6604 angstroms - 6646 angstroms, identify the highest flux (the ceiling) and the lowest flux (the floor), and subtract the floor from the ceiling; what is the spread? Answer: 11.8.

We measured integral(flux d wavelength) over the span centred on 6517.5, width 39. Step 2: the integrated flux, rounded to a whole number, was 810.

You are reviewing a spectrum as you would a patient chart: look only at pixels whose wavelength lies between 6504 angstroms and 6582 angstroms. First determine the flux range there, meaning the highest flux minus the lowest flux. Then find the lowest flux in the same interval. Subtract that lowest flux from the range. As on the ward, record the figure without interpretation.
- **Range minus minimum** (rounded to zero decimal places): 57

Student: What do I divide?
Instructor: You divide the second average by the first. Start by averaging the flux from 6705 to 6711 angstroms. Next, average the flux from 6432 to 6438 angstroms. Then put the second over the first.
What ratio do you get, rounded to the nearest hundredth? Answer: 1.11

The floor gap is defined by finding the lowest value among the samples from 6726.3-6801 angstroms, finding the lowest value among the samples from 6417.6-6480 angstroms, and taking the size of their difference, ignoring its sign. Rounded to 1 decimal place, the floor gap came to 1.4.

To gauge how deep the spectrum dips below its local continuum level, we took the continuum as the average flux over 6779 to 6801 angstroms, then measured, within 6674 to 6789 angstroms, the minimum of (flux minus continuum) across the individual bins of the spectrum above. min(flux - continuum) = -1.5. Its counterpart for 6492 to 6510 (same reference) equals -2.1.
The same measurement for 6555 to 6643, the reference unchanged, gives -4.6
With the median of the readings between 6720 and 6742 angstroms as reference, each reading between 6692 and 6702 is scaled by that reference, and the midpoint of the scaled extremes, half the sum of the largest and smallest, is 0.88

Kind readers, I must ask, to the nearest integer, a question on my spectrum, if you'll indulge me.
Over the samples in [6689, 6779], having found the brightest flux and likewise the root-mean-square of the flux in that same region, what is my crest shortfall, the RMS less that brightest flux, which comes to -12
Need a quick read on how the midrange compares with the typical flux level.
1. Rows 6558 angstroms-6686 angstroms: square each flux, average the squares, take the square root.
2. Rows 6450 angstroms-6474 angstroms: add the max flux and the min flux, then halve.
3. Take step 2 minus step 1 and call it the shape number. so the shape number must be -10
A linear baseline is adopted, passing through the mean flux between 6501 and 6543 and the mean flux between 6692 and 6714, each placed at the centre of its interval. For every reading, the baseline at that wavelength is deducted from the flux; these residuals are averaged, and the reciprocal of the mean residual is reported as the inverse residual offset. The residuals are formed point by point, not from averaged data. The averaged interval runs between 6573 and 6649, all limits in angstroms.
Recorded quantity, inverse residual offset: 0.3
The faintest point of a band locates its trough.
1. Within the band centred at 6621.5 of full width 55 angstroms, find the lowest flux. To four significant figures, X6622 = 15.43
